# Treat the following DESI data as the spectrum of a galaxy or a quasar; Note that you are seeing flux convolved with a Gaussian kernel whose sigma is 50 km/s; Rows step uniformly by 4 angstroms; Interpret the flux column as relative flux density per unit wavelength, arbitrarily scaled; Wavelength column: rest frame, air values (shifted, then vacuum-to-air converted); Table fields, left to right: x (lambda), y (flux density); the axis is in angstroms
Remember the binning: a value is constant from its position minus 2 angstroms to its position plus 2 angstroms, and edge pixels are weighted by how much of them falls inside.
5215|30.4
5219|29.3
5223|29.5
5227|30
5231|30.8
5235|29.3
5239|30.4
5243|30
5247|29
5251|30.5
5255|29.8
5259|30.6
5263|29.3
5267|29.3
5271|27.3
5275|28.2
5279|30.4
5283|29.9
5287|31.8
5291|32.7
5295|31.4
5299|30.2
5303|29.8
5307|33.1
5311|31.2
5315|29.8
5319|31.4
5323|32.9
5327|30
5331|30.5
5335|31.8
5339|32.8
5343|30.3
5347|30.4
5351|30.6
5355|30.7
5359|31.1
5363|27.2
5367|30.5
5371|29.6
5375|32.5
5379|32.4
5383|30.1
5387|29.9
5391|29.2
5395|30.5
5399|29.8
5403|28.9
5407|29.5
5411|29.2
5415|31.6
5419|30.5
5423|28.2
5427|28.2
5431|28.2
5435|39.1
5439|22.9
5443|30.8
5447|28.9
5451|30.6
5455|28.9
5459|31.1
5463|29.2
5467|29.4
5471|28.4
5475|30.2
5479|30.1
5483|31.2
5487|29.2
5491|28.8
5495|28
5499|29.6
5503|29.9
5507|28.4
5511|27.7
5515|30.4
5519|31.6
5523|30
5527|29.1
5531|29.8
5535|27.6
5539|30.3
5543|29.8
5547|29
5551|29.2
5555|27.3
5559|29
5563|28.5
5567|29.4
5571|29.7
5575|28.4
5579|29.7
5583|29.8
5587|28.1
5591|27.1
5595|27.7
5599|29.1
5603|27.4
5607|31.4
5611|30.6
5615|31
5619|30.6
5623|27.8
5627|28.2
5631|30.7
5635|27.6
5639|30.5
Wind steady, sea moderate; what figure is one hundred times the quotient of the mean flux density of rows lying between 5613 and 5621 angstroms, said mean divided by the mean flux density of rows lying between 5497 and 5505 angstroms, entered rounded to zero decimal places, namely 104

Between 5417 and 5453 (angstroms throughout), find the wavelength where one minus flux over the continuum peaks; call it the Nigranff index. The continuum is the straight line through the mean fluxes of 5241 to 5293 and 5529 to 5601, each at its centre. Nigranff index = 5439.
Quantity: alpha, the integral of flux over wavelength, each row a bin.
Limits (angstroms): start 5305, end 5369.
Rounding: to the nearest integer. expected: 1977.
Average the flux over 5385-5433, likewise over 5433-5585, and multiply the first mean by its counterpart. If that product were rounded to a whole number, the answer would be 870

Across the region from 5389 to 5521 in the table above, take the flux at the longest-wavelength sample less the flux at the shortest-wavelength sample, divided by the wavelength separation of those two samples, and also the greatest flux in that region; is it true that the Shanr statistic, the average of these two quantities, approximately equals 19.6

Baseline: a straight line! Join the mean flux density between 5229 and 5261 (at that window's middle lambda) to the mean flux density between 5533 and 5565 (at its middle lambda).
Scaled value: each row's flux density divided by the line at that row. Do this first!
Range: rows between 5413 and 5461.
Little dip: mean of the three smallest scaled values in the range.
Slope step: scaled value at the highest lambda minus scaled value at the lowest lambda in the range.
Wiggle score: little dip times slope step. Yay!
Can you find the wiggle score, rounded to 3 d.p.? -0.010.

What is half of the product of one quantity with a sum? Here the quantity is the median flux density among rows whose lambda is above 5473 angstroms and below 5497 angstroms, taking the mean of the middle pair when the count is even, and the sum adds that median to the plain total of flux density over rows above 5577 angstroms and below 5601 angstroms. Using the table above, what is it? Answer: 2982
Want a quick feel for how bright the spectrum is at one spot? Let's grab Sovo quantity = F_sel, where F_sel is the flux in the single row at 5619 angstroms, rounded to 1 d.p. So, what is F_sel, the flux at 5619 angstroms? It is 30.6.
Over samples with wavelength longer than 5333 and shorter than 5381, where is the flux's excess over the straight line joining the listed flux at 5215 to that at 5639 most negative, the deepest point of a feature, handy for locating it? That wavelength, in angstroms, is 5363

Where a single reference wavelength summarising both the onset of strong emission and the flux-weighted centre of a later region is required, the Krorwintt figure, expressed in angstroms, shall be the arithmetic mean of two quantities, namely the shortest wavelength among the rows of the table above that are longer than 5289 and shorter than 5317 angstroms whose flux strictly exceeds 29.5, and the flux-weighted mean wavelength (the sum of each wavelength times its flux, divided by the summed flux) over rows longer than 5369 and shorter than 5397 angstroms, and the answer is 5336.9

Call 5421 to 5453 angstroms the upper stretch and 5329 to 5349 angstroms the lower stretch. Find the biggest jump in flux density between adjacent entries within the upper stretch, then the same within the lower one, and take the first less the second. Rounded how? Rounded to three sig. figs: 13.7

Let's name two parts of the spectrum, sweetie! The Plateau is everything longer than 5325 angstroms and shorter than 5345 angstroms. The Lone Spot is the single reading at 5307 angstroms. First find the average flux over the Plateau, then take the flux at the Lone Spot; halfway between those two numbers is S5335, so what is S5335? 32.1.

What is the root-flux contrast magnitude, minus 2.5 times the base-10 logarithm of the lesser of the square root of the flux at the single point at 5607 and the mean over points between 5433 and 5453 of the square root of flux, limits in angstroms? -1.851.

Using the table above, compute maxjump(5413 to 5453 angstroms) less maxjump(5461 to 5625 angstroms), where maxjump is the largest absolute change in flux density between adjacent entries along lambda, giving 12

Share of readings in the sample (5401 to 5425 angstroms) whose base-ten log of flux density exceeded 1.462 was 0.67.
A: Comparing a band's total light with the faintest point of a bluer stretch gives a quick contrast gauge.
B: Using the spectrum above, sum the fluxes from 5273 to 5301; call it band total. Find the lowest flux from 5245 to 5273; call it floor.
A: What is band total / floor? 7.9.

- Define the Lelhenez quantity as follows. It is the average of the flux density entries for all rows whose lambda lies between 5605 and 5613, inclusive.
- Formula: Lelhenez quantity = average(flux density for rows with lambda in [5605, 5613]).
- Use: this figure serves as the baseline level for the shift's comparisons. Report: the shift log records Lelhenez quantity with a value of 31.0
